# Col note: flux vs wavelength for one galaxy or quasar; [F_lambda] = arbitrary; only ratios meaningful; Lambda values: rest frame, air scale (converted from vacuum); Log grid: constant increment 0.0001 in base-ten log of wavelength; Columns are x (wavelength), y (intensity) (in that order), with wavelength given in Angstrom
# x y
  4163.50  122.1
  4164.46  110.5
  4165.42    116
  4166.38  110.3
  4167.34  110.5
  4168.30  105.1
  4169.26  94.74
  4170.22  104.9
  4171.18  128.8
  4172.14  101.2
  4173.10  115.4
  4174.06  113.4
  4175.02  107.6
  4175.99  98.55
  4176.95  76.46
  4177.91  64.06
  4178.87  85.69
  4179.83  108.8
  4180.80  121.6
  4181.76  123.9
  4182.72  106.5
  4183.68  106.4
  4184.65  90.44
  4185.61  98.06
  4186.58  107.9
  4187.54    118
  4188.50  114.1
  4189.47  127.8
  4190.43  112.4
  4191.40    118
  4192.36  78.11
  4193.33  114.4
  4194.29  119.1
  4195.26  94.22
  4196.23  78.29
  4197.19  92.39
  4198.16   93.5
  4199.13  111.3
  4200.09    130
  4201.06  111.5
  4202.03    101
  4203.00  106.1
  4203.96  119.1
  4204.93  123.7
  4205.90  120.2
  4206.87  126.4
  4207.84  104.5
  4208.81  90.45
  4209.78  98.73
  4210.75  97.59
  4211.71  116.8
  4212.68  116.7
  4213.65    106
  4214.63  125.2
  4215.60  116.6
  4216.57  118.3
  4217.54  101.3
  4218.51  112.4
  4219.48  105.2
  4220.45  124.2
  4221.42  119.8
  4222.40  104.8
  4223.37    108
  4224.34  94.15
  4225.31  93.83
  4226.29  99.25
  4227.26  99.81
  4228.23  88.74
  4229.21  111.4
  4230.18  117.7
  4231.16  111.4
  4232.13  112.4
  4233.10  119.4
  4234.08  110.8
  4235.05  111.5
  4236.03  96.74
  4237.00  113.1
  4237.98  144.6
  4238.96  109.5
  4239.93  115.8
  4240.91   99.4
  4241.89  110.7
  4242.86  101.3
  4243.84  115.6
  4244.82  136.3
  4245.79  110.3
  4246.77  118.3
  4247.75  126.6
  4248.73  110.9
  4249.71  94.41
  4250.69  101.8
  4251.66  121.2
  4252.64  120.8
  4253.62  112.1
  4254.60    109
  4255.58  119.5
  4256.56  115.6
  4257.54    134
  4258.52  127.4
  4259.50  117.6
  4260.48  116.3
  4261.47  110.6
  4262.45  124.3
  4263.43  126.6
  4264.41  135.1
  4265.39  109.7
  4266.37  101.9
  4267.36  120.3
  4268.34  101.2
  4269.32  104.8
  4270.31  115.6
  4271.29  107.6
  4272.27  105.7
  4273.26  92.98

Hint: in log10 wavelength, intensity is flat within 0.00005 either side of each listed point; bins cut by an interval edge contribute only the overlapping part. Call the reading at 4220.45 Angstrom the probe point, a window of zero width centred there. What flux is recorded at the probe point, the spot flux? 124.2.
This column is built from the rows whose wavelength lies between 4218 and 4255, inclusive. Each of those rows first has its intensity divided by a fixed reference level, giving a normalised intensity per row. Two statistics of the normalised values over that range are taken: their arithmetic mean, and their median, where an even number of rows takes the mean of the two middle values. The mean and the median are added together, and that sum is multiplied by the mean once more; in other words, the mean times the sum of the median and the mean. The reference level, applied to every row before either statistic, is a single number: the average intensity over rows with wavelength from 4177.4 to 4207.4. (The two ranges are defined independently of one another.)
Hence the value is 2.14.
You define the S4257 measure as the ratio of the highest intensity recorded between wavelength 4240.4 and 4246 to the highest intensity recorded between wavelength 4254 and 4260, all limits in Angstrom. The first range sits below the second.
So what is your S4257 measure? 1.02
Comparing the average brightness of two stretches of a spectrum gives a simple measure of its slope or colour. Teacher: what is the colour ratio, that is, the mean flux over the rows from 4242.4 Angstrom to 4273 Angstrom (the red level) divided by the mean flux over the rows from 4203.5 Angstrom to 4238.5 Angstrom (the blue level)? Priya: 1.04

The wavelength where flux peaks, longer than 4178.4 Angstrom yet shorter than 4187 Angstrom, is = 4181.76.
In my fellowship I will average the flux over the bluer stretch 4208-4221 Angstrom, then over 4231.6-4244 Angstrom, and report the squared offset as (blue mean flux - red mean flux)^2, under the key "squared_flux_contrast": 6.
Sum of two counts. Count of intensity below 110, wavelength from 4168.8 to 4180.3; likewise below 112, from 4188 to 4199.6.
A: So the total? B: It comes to 15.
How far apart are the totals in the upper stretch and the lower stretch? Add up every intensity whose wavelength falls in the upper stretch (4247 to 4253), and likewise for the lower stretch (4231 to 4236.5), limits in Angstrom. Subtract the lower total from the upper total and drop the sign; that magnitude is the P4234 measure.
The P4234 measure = 13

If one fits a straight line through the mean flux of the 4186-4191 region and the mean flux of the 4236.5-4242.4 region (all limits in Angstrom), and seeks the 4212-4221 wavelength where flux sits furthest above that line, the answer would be 4214.63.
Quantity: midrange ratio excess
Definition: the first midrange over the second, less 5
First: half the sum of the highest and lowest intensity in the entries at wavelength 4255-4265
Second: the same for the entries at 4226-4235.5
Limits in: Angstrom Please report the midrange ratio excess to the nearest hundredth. -3.82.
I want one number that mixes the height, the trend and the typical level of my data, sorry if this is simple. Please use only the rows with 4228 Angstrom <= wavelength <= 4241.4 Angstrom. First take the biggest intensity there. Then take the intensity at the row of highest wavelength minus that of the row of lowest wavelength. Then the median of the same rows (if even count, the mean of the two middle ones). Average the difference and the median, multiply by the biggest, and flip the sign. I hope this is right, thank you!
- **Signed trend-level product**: -8829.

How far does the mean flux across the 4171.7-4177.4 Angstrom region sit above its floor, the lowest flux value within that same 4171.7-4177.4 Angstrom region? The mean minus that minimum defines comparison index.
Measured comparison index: 26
